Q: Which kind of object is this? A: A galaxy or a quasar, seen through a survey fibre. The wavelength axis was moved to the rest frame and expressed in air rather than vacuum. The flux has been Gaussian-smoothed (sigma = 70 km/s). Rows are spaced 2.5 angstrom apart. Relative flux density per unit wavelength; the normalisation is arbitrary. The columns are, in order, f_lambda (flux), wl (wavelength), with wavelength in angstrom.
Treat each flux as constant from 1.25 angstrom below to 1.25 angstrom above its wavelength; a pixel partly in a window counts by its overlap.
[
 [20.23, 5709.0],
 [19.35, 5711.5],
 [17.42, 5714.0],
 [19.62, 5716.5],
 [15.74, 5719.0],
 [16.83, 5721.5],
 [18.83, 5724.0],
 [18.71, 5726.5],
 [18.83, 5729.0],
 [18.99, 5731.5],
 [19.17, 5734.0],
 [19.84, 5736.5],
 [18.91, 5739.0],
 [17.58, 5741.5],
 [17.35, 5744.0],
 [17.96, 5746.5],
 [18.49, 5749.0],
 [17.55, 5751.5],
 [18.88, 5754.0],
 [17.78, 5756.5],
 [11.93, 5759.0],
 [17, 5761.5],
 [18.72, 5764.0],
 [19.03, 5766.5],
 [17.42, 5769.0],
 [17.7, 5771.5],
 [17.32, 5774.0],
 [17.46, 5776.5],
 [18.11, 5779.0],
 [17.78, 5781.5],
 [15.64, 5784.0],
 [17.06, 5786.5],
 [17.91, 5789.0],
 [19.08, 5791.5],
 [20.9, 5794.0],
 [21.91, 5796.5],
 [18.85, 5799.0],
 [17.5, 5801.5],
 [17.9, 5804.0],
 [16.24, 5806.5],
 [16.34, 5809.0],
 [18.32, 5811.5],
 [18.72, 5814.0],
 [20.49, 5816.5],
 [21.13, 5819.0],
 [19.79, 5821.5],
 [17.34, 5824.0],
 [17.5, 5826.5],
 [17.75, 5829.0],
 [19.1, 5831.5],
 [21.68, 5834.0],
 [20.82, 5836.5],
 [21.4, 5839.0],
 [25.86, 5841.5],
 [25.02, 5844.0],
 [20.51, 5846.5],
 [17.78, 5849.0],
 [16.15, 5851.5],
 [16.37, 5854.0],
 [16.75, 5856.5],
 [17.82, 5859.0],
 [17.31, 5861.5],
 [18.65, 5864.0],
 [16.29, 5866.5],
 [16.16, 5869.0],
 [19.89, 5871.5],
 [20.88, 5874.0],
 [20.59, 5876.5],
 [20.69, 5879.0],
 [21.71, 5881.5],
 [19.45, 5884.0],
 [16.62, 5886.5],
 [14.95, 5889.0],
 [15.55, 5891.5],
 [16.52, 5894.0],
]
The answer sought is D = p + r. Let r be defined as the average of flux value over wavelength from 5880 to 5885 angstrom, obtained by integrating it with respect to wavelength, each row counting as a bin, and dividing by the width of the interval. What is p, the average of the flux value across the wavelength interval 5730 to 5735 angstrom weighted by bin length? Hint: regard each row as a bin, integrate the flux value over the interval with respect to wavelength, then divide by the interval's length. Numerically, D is 39.7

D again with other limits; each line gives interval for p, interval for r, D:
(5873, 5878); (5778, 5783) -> 38.5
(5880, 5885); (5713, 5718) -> 39.1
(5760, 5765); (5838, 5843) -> 41.3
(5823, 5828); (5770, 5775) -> 35.0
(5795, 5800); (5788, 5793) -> 39.1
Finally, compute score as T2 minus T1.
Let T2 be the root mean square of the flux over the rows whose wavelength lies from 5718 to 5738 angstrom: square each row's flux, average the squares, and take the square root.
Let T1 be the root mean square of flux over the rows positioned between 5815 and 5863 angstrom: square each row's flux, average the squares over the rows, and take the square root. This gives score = -1.3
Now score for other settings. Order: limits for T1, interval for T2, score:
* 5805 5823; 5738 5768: -1.1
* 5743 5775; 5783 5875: 1.5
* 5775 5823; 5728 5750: 0.0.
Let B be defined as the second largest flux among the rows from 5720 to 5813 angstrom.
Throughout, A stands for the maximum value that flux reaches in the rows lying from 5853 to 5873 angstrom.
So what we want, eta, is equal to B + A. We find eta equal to 40.8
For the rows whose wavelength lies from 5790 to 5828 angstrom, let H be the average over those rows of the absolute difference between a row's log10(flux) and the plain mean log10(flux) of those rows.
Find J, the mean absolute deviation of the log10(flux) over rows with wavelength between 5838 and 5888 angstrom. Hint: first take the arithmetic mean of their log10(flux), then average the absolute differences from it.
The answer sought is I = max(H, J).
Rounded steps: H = 0.032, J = 0.051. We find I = 0.051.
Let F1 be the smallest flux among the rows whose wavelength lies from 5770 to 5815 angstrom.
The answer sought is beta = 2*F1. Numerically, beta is 31.3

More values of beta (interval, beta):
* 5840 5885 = 32.3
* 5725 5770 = 23.9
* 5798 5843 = 32.5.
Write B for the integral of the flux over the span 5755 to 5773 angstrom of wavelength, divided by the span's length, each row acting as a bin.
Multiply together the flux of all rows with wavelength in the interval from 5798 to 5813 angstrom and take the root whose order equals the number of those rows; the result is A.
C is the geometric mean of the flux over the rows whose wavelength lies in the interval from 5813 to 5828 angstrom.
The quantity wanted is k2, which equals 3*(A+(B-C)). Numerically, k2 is 46.5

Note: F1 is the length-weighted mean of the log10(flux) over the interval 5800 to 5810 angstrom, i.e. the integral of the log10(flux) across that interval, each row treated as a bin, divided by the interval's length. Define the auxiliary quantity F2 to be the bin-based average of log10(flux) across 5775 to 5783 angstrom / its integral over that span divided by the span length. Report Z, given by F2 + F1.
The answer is 2.48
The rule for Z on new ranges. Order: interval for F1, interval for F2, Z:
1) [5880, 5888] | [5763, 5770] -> 2.54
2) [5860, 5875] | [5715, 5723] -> 2.50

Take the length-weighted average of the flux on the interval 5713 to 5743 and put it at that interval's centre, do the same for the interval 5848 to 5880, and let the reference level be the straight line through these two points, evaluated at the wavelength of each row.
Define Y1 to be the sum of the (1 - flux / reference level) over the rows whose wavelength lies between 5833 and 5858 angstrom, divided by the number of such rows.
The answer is -0.12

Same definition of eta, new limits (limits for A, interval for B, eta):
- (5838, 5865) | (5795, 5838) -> 47.5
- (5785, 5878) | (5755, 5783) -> 44.6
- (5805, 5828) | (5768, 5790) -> 39.0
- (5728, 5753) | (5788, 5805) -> 40.7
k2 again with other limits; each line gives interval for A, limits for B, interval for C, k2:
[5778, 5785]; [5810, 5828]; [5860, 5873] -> 55.6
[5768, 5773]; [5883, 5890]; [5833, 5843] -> 36.6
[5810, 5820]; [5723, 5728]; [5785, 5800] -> 57.6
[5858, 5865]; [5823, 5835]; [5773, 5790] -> 57.7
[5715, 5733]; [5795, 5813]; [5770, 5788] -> 57.3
